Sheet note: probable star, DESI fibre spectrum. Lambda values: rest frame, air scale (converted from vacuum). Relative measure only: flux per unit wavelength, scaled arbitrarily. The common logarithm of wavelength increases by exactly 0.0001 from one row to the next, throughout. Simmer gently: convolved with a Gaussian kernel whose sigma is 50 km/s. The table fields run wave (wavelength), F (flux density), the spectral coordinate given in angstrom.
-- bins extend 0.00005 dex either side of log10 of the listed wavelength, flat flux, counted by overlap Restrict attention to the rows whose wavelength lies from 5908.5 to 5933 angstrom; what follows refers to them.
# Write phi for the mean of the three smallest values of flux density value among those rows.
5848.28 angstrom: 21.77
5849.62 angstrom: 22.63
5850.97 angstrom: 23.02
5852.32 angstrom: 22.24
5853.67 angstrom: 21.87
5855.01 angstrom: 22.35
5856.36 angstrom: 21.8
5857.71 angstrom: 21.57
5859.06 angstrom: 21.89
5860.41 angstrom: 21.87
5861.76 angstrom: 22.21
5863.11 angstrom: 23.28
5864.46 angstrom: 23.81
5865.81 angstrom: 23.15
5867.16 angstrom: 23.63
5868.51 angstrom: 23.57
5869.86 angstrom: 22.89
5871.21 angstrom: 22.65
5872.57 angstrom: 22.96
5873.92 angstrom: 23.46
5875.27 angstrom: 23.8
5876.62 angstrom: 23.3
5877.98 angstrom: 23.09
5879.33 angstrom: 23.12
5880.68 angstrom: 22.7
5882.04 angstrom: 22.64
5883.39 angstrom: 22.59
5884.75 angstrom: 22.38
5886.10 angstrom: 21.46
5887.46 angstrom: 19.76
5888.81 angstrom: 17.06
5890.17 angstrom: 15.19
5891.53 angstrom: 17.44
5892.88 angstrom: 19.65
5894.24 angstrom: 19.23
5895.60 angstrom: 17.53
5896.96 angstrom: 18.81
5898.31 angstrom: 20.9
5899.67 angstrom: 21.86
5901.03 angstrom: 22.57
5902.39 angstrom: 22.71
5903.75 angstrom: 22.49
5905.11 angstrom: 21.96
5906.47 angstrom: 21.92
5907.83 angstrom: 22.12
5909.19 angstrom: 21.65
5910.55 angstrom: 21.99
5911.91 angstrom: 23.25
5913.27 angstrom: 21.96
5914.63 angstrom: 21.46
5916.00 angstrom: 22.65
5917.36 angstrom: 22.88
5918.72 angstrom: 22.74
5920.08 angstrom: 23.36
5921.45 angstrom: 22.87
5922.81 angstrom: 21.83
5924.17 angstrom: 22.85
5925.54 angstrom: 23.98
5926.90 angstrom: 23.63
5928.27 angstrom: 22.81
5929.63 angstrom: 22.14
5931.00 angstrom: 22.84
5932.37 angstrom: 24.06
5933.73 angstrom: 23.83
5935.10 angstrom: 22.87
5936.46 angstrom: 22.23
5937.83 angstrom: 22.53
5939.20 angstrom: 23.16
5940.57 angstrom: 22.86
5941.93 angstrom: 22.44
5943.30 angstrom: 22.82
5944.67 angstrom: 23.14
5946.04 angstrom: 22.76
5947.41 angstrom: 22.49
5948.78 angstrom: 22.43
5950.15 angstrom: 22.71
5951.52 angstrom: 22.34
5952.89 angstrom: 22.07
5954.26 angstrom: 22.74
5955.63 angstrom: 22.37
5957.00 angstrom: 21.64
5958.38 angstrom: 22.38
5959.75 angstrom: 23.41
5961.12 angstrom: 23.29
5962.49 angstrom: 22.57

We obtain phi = 21.6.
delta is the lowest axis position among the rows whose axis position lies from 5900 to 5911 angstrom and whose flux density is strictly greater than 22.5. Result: 5901.03 angstrom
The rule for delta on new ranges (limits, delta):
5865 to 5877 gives 5865.81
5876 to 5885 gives 5876.62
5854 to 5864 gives 5863.11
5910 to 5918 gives 5911.91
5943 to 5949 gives 5943.30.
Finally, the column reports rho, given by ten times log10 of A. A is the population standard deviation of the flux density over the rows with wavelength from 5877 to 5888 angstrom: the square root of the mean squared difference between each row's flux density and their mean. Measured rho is 0.2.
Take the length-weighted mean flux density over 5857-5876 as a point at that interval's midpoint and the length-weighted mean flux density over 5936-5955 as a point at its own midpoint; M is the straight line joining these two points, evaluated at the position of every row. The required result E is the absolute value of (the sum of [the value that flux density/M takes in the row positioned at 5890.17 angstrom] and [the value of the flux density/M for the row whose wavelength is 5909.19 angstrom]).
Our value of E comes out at 1.62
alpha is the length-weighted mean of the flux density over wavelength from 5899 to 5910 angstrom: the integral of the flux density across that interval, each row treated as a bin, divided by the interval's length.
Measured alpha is 22.2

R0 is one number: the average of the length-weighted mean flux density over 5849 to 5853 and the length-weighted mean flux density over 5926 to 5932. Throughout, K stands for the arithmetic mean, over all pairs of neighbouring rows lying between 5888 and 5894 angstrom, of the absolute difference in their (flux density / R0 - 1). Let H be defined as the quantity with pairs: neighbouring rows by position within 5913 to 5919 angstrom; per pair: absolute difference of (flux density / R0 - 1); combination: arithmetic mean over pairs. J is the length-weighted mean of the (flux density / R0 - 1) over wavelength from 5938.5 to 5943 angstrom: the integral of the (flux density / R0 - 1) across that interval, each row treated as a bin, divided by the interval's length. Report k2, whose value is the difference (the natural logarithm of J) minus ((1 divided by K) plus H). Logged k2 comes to -17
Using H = 0.023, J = 0.002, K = 0.093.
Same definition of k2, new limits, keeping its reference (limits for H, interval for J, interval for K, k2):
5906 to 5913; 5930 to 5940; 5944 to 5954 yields -88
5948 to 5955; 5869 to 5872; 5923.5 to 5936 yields -36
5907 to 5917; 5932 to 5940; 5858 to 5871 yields -52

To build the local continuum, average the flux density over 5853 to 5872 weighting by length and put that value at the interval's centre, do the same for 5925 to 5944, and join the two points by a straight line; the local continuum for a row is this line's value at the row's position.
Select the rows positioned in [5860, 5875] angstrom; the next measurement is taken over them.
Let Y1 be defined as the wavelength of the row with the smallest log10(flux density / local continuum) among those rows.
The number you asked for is 5860.41 angstrom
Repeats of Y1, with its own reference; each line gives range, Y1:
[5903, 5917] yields 5914.63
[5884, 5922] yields 5890.17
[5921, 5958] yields 5957.00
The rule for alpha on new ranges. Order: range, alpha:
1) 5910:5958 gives 22.7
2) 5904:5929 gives 22.6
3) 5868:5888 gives 22.7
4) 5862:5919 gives 21.8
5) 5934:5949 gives 22.7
